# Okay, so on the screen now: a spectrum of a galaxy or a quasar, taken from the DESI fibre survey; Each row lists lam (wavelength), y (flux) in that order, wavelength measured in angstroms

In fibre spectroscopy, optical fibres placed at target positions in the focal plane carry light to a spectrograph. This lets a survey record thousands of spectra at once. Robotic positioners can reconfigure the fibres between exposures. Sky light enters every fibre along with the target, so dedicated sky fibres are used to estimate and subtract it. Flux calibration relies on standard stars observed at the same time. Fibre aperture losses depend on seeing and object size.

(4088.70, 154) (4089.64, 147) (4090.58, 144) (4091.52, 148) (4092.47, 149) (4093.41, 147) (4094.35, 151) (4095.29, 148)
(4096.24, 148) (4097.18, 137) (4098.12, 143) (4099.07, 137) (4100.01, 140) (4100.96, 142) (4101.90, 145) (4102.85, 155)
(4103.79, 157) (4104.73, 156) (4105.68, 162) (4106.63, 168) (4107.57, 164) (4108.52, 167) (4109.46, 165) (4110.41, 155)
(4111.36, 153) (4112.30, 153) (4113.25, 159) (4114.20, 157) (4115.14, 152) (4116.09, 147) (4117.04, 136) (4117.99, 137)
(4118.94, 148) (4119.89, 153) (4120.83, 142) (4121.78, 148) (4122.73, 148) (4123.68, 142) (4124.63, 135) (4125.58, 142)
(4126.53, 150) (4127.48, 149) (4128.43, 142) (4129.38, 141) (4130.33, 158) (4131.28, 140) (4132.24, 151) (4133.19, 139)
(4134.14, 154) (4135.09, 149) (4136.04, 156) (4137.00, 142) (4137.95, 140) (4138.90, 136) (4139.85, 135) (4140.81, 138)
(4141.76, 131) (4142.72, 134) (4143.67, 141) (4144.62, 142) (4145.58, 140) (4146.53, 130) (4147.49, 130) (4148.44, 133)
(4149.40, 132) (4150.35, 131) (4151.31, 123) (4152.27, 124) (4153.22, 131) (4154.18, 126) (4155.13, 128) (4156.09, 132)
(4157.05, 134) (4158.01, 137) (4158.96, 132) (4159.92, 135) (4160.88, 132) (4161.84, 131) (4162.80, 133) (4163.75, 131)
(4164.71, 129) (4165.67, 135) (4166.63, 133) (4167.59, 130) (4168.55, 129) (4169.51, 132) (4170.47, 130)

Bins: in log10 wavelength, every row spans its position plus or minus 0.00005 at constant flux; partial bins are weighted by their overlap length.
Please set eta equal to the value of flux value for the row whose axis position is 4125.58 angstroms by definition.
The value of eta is 142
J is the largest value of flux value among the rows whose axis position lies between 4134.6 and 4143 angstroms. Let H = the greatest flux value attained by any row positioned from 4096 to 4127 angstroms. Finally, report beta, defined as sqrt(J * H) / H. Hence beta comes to 0.96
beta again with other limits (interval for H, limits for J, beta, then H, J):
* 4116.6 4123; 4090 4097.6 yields 0.99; 153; 151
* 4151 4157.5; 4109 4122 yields 1.11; 134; 165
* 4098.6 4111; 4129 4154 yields 0.97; 168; 158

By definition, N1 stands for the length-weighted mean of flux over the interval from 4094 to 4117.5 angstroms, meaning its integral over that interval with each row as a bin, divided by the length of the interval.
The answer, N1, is 152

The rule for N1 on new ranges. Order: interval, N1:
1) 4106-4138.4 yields 150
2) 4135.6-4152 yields 136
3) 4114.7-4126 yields 144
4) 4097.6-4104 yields 145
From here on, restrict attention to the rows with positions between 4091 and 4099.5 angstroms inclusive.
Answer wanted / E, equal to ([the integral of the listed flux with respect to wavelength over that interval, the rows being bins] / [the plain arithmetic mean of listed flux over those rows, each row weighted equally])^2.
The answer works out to 72.2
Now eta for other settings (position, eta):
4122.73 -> 148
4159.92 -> 135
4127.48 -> 149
